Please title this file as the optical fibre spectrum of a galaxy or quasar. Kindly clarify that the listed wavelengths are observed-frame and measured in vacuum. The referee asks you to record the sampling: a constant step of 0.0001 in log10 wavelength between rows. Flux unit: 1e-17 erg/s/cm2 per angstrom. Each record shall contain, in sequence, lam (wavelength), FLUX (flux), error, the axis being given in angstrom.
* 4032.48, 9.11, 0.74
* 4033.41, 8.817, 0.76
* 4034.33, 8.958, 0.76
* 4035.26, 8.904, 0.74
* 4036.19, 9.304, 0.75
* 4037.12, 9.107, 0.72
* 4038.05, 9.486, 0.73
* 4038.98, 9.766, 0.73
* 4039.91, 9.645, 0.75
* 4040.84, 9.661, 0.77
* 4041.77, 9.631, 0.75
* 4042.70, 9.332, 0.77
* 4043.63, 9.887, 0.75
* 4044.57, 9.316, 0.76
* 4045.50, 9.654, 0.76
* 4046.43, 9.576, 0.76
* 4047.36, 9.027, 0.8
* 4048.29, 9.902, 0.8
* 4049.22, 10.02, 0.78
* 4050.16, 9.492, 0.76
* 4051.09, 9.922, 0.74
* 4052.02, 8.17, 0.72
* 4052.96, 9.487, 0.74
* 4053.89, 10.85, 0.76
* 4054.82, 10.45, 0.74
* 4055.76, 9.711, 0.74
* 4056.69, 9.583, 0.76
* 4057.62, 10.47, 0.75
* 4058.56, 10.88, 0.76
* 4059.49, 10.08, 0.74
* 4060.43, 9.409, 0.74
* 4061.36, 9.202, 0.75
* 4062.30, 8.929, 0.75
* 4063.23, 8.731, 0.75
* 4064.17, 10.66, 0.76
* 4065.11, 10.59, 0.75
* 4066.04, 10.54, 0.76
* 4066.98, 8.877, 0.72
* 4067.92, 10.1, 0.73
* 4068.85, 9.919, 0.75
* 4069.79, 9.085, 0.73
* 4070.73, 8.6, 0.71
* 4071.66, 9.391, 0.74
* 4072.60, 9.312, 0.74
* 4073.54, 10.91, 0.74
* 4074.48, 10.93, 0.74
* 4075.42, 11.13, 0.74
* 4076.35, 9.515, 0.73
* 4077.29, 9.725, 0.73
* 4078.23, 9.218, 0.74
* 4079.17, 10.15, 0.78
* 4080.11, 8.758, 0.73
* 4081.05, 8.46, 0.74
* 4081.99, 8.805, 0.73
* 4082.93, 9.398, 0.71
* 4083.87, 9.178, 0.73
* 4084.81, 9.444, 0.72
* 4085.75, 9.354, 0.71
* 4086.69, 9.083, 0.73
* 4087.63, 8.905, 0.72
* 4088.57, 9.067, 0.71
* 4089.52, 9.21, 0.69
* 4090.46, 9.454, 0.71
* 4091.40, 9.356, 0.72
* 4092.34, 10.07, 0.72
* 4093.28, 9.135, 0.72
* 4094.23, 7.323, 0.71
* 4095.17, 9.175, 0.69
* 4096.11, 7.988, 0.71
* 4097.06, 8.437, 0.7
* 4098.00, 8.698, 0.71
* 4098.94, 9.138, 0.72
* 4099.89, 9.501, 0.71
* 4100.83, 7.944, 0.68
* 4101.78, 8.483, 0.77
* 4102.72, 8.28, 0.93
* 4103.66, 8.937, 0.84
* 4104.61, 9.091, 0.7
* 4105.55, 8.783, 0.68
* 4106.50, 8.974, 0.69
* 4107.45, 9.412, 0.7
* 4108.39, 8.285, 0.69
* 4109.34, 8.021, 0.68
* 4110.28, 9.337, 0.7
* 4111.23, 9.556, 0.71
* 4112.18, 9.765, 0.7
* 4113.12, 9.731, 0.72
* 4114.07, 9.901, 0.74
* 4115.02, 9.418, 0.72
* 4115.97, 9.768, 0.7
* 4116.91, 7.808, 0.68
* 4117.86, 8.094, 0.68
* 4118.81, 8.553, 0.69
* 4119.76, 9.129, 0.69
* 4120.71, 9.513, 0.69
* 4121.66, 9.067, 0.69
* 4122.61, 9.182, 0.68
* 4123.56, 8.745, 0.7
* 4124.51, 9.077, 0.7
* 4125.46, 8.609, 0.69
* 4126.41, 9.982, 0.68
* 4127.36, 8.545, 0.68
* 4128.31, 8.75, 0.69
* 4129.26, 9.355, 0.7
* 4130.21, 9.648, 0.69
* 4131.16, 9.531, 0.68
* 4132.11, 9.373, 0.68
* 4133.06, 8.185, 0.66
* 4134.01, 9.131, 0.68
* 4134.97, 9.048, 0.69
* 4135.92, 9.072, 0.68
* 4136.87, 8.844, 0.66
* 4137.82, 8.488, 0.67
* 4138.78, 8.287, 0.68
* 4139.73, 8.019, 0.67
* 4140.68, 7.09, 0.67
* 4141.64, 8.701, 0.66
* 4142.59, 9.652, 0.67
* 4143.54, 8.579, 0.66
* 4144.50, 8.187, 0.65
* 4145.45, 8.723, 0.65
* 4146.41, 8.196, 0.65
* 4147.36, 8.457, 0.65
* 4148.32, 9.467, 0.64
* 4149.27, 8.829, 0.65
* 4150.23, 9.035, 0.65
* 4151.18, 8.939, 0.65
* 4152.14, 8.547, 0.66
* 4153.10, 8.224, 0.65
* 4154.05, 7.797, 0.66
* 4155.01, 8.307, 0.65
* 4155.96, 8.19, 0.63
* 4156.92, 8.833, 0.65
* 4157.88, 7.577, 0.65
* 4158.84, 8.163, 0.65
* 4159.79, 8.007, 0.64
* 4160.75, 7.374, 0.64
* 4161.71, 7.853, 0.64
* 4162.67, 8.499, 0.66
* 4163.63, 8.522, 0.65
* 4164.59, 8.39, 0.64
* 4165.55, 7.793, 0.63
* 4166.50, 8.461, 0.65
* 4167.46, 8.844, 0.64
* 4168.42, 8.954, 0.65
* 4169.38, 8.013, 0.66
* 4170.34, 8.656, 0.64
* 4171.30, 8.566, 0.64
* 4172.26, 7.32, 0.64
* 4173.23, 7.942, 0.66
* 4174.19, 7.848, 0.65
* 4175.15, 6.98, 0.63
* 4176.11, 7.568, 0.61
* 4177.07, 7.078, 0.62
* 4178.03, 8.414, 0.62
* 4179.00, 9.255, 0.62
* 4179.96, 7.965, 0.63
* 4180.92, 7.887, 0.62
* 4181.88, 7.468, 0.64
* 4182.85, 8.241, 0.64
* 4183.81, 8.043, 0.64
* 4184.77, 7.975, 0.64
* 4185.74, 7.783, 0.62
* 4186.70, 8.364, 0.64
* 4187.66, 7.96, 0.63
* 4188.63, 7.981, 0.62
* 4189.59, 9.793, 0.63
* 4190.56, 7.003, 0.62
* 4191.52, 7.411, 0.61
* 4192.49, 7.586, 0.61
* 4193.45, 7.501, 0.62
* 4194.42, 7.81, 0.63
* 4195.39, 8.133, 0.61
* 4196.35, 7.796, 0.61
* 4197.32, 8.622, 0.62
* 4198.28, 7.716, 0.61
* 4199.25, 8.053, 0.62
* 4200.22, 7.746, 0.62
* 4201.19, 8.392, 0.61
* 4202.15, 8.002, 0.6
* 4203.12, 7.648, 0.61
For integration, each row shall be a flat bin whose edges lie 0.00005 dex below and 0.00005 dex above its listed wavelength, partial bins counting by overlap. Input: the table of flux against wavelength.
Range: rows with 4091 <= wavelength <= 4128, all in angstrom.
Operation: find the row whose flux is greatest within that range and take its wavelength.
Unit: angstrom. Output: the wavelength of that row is 4092.34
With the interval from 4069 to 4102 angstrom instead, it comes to 4075.42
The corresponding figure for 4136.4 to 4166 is 4142.59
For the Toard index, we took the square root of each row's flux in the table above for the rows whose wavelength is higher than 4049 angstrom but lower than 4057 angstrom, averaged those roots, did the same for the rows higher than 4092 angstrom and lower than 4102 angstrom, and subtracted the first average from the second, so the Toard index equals -0.17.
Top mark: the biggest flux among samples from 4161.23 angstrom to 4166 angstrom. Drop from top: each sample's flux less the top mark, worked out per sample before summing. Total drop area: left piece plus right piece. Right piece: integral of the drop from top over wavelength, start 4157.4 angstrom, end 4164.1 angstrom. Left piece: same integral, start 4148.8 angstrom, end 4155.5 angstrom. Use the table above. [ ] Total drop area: -3.5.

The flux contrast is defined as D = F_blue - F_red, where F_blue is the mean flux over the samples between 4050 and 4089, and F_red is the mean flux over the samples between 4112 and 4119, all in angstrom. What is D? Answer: 0.5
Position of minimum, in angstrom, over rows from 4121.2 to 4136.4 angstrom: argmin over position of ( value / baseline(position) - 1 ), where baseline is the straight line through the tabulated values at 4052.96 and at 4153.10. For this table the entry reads 4133.06 angstrom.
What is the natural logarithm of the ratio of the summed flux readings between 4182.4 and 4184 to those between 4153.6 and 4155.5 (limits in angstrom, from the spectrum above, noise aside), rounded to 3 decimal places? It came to 0.011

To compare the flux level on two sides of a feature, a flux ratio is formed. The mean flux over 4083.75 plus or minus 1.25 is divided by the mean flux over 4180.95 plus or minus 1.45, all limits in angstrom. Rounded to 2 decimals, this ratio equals 1.20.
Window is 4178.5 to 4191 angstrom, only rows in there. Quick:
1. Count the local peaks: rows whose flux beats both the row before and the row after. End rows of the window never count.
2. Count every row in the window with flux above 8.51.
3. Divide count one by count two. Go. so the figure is 1.50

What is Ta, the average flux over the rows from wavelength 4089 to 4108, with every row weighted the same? 8.9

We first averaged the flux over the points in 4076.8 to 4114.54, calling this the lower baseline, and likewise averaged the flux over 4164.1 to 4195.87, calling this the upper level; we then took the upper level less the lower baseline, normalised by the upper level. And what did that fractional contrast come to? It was -0.126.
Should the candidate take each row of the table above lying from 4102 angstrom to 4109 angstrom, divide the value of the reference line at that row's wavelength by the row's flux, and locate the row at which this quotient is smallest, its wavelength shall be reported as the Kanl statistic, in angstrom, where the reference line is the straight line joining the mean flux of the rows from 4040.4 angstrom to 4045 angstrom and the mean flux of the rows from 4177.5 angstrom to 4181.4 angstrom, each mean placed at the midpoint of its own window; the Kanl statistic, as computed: 4107.45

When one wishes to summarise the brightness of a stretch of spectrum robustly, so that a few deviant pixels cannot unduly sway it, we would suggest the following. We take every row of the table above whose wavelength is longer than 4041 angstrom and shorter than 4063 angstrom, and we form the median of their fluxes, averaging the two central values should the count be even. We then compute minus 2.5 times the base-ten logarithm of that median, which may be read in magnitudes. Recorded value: -2.46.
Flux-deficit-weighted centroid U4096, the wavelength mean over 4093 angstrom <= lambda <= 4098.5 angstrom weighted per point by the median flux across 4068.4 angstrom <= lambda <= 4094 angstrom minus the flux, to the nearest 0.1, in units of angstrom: 4095.6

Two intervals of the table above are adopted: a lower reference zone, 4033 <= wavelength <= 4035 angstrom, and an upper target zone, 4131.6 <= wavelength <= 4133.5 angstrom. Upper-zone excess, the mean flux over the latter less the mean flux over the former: -0.11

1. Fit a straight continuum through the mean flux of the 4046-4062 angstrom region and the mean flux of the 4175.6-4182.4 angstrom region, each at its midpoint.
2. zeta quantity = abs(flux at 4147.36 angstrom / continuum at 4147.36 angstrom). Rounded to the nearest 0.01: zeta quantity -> 1.01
